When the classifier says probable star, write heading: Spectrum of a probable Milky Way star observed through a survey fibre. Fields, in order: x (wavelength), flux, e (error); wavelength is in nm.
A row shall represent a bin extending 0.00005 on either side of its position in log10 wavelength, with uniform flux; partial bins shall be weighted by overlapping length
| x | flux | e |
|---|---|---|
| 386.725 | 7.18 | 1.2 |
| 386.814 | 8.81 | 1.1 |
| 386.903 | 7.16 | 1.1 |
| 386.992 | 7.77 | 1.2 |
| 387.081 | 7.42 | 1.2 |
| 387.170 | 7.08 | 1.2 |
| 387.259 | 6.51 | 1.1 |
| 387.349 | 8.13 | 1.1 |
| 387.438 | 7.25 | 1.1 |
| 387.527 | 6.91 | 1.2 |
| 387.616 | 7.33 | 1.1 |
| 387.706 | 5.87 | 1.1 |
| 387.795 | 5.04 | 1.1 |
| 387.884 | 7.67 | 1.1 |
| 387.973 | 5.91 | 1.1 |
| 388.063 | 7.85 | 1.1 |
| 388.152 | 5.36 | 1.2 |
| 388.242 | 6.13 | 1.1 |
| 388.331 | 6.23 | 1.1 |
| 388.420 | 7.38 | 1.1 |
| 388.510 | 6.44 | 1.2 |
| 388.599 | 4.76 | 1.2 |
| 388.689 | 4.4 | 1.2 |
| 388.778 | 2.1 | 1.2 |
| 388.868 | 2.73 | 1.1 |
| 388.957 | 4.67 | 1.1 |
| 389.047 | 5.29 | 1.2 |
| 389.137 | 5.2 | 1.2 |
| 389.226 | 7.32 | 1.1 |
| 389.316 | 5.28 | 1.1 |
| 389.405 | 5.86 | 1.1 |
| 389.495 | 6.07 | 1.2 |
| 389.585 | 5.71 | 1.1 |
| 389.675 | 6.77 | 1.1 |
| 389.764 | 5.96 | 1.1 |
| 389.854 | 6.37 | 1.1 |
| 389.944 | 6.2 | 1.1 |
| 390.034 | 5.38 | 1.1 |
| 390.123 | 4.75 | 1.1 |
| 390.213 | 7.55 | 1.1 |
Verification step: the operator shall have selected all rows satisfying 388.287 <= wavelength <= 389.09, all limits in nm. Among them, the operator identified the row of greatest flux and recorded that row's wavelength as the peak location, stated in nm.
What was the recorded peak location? 388.420 nm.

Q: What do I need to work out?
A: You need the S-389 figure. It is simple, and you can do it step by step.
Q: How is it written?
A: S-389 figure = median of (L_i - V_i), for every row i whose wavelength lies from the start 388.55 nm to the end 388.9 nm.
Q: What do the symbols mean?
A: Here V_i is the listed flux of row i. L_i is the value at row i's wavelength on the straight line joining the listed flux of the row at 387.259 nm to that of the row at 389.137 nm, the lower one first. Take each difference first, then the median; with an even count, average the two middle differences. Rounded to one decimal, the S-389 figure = 1.9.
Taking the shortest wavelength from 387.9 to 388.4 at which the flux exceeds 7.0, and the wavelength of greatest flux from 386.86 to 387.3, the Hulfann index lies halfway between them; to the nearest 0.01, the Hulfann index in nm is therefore 387.53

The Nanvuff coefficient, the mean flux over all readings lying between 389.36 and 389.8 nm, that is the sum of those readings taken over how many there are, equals 6.1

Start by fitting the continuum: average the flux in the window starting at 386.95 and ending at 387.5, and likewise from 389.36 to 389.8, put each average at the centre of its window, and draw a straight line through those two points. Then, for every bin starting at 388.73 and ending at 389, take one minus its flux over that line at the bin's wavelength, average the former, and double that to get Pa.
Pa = 1.0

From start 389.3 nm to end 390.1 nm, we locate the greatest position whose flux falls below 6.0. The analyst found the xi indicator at 390.034 nm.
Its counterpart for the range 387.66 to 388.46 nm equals 388.152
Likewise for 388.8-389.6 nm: 389.585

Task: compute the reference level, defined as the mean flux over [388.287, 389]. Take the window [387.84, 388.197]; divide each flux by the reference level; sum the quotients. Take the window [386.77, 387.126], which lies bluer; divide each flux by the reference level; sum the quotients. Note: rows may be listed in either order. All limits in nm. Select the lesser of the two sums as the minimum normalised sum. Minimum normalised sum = 5.54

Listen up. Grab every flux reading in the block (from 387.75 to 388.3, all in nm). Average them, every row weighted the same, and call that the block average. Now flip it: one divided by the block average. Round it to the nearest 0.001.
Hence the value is 0.158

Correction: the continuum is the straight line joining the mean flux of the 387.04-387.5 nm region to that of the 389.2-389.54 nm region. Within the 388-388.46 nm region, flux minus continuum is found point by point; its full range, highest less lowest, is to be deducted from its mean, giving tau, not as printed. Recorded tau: -2.6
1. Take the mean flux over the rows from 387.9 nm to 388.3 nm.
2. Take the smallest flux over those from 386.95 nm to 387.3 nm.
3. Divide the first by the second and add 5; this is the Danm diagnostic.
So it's 6.0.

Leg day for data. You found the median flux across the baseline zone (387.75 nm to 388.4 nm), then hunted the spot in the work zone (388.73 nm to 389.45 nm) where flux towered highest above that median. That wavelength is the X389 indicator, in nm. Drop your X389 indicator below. 389.226 nm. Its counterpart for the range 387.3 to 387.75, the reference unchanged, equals 387.349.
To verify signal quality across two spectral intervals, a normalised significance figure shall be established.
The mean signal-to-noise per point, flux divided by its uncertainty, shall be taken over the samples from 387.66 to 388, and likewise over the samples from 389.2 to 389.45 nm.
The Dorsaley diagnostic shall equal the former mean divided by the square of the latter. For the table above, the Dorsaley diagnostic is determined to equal 0.18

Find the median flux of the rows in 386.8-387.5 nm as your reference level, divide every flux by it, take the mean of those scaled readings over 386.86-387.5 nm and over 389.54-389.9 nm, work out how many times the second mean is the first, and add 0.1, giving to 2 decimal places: 0.95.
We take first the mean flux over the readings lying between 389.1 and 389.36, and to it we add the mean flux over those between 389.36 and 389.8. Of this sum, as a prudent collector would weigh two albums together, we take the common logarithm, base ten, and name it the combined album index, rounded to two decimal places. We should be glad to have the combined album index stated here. 1.08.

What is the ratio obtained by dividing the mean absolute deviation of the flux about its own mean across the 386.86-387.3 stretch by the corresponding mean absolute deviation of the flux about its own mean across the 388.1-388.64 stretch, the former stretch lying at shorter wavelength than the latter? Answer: 0.49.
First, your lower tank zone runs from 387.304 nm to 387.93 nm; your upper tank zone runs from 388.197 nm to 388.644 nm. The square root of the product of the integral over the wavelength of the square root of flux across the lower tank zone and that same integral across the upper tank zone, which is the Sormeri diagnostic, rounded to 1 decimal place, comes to 1.3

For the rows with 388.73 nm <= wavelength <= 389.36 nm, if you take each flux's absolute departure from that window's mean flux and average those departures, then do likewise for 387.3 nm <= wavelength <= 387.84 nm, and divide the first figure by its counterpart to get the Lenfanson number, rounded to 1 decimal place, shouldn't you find 1.5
